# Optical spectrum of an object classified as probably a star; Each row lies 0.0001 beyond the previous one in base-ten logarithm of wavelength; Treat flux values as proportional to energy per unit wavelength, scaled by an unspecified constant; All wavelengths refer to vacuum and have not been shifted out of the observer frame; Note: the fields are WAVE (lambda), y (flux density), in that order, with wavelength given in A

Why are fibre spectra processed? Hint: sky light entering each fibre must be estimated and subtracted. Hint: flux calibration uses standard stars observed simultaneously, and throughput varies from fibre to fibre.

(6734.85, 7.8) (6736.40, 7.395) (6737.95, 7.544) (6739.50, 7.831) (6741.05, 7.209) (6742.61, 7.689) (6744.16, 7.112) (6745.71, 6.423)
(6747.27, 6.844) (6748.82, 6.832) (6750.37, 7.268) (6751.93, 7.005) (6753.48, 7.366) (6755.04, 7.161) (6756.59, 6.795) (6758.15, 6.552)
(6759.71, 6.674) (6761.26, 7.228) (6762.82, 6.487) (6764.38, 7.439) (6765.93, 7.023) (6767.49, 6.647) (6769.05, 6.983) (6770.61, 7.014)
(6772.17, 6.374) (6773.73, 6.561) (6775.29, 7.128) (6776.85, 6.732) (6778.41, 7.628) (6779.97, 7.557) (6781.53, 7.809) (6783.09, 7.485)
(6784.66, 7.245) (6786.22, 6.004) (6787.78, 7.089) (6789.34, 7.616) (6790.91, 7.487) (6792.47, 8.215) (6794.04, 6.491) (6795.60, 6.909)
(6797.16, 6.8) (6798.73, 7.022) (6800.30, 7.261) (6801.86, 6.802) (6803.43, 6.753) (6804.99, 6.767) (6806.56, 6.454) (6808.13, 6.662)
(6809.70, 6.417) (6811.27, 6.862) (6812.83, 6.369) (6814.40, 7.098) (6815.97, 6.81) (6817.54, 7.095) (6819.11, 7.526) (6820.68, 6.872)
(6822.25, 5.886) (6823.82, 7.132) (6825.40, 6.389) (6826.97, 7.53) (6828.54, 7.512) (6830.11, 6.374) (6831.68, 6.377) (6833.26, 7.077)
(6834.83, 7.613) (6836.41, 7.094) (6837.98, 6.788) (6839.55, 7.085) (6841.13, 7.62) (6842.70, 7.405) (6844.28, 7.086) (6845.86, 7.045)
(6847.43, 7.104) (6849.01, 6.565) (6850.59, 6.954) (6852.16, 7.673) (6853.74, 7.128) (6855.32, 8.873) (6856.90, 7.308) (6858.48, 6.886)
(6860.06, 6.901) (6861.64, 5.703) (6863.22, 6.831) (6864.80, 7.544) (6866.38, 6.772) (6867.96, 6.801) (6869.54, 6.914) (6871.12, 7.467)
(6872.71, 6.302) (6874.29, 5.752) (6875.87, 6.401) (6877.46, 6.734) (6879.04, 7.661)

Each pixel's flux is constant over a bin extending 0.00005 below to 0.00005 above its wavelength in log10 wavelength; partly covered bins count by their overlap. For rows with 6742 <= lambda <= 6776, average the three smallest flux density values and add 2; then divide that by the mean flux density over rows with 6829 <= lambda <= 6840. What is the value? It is 1.22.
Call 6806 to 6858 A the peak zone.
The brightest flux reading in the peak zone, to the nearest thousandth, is 8.873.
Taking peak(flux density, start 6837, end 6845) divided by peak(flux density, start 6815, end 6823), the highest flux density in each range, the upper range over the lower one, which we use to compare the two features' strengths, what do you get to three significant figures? 1.01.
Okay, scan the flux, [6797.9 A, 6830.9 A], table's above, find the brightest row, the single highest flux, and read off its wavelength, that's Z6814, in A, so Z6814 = 6826.97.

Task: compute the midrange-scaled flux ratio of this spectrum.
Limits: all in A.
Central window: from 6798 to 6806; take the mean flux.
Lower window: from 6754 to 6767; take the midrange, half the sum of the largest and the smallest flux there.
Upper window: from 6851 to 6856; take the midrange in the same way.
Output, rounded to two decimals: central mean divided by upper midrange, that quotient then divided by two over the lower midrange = 3.01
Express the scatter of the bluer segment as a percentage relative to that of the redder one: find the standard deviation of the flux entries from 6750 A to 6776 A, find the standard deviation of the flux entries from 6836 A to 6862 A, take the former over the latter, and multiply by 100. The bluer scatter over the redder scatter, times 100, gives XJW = 52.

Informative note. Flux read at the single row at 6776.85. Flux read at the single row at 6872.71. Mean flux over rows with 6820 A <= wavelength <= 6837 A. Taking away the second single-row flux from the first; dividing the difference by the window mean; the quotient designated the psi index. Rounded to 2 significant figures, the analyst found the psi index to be 0.062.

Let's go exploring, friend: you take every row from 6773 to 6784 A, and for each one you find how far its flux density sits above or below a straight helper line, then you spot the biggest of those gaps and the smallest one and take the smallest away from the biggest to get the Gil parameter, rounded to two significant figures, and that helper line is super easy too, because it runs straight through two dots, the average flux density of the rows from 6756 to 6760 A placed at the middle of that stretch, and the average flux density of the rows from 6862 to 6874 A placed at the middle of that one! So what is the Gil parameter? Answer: 1.2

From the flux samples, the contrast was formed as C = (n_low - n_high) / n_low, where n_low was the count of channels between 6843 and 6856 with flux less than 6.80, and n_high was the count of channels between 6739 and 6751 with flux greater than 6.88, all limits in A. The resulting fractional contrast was -4.0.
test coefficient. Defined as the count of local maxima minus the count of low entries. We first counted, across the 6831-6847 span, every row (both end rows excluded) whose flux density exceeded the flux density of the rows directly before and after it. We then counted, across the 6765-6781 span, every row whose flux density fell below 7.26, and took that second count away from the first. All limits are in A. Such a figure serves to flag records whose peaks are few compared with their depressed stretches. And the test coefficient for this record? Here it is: -6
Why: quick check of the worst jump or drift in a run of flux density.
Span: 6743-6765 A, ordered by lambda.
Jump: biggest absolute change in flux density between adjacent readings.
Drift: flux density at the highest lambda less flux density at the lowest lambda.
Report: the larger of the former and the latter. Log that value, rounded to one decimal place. 1.0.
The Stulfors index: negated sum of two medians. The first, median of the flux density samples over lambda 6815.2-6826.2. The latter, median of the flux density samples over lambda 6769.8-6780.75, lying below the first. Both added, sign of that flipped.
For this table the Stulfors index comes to -13.89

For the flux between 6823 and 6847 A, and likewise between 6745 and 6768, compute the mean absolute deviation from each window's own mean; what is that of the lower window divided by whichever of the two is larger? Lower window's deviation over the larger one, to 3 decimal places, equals 0.864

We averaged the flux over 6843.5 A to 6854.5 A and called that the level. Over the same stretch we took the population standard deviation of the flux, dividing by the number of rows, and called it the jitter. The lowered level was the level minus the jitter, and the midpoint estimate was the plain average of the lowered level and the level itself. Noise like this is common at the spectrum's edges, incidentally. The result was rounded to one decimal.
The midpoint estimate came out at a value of 6.9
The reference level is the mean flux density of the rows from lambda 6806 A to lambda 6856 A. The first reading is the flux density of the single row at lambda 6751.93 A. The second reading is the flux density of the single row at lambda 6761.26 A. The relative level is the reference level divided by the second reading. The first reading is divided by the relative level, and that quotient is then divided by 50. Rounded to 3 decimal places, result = 0.144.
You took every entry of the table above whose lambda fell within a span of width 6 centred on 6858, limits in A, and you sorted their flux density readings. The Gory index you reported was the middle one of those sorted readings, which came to 7.10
